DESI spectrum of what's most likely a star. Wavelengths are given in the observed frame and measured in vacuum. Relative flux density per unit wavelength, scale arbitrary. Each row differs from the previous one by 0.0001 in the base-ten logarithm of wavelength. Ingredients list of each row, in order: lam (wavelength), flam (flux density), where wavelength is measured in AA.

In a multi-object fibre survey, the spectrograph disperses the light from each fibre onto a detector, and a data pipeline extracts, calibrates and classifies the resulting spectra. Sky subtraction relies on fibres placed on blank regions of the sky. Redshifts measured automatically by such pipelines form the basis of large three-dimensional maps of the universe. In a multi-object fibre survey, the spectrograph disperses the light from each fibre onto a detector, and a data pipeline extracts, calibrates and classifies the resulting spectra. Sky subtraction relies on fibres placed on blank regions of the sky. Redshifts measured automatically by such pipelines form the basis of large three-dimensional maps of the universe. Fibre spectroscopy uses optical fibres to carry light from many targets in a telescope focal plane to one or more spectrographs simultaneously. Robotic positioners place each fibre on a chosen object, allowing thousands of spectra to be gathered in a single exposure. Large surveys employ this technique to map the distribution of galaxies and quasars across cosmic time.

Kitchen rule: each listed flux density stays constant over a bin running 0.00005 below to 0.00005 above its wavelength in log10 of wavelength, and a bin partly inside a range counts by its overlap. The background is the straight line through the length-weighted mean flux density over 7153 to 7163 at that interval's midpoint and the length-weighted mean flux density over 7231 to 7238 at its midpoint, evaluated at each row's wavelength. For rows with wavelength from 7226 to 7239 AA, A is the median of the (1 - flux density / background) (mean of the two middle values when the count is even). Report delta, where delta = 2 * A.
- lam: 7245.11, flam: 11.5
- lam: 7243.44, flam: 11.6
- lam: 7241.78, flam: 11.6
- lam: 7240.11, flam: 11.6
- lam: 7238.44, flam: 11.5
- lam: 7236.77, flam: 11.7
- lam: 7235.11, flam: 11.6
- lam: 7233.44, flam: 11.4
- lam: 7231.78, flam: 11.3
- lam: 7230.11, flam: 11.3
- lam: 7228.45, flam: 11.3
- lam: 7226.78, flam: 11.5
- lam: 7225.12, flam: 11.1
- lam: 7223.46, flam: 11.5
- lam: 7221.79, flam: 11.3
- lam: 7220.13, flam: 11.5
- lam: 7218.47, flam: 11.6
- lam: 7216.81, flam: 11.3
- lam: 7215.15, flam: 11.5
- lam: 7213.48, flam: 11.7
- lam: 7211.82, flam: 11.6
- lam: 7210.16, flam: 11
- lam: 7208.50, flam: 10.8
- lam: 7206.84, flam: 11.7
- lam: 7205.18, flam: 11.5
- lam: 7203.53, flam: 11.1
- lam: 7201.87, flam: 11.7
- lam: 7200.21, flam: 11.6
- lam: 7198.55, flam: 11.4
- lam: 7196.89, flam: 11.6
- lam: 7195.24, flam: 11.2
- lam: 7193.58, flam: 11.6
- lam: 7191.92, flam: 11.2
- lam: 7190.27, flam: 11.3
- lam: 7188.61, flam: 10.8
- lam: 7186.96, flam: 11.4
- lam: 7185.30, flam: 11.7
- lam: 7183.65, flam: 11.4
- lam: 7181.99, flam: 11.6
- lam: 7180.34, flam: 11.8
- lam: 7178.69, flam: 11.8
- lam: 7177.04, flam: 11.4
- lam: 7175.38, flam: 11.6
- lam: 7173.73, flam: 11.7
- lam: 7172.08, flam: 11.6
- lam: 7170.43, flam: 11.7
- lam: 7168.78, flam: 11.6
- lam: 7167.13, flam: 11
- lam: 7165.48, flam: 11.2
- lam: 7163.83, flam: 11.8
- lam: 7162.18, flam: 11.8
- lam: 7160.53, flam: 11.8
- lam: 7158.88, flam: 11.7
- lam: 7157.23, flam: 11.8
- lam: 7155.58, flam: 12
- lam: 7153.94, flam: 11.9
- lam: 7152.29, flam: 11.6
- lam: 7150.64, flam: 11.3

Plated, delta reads 0.013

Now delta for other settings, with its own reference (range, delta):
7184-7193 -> 0.067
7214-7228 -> 0.014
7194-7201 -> 0.028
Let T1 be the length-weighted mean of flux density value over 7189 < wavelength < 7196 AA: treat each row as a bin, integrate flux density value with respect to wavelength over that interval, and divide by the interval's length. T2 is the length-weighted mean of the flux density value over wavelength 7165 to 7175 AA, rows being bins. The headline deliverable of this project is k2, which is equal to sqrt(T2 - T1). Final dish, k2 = 0.453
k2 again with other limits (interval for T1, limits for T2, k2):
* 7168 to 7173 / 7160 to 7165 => 0.332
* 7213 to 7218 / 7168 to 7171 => 0.411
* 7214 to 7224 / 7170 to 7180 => 0.441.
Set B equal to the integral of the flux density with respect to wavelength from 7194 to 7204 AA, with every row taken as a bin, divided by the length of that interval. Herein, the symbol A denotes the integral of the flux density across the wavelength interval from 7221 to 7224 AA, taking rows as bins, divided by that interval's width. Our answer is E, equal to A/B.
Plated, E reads 0.99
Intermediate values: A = 11.4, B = 11.4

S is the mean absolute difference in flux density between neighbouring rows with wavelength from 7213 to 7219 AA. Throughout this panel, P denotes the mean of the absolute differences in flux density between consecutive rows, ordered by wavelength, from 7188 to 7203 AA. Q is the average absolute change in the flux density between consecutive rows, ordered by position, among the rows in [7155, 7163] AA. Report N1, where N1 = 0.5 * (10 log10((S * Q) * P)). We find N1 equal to -10.9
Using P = 0.29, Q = 0.100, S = 0.233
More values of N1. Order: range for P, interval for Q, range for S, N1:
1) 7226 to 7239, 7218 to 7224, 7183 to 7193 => -10.8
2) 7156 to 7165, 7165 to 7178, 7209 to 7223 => -13.1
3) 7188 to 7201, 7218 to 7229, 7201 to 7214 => -7.4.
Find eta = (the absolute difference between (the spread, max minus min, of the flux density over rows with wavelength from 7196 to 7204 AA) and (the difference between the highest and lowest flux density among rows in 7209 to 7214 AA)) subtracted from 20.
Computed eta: 19.90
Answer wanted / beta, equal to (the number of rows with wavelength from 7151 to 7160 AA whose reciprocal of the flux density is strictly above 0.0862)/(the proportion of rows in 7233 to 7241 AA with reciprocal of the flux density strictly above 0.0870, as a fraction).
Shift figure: 5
